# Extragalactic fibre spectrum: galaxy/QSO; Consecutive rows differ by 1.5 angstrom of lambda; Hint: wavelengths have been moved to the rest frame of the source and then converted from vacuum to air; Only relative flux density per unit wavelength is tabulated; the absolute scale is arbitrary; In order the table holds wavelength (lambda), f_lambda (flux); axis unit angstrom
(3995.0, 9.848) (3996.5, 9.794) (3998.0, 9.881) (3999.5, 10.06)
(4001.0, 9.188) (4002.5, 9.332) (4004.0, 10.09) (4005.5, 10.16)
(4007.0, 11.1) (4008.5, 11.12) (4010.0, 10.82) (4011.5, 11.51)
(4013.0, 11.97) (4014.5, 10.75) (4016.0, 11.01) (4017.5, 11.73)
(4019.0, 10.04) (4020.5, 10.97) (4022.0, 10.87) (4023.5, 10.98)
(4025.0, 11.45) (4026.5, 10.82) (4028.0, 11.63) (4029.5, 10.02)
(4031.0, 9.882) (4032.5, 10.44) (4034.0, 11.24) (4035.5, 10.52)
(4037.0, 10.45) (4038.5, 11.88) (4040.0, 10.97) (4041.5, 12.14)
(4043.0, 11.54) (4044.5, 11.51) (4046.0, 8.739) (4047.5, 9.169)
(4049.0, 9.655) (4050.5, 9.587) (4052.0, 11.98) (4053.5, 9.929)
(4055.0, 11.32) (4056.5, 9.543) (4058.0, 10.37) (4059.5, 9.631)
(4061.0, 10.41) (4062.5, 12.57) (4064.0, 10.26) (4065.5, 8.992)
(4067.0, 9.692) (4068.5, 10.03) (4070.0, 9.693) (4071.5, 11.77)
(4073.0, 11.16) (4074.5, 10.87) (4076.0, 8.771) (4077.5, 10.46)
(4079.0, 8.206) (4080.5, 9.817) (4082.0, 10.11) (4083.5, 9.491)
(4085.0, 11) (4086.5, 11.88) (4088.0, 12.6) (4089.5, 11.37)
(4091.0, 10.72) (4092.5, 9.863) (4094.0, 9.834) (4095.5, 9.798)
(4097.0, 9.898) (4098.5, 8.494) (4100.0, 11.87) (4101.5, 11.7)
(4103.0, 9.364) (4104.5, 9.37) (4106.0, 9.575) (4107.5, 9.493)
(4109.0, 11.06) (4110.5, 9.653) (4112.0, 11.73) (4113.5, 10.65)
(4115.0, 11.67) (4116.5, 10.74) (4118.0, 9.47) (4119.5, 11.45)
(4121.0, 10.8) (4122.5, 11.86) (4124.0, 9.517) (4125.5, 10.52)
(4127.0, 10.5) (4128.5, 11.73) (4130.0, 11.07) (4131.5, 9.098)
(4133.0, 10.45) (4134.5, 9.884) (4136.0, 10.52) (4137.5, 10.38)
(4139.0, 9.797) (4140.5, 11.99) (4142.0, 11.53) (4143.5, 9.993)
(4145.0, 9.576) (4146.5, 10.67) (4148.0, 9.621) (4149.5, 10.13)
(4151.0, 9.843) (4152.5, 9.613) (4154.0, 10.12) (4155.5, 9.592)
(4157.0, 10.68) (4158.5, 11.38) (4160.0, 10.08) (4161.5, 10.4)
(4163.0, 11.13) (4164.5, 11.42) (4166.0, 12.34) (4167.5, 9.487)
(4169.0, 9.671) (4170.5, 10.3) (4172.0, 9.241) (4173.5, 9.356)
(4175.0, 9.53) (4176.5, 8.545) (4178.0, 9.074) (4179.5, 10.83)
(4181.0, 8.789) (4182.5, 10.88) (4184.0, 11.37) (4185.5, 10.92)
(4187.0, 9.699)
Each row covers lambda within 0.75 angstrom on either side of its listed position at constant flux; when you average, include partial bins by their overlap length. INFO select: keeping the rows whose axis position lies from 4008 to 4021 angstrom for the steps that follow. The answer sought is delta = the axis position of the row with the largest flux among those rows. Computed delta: 4013.0 angstrom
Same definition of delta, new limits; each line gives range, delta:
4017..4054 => 4041.5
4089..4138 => 4100.0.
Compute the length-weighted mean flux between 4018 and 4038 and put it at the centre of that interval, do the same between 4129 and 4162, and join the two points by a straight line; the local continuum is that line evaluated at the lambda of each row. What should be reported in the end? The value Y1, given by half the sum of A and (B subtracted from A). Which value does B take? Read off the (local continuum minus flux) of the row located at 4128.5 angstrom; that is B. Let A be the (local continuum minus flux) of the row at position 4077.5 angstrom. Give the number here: 0.8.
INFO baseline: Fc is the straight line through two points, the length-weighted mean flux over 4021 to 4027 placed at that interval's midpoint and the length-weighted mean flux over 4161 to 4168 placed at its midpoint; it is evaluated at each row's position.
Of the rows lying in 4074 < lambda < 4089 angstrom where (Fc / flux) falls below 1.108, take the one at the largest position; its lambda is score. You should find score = 4088.0 angstrom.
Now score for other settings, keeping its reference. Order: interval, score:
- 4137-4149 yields 4146.5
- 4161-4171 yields 4170.5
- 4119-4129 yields 4128.5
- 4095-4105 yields 4101.5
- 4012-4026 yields 4025.0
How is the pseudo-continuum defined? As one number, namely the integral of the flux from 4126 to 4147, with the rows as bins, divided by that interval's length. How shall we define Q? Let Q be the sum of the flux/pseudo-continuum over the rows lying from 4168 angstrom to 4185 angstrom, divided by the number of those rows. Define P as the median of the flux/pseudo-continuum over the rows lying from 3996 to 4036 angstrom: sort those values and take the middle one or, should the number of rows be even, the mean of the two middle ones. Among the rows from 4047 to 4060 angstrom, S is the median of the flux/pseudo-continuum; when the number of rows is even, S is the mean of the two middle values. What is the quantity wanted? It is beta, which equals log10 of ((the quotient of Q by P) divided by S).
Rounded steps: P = 1.03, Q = 0.93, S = 0.919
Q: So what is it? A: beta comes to -0.01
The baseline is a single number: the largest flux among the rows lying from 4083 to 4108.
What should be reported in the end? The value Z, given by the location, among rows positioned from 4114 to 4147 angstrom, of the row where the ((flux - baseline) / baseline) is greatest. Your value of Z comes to 4140.5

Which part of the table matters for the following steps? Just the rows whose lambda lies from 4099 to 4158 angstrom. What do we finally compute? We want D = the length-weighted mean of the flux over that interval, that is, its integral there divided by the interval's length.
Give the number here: 10.4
